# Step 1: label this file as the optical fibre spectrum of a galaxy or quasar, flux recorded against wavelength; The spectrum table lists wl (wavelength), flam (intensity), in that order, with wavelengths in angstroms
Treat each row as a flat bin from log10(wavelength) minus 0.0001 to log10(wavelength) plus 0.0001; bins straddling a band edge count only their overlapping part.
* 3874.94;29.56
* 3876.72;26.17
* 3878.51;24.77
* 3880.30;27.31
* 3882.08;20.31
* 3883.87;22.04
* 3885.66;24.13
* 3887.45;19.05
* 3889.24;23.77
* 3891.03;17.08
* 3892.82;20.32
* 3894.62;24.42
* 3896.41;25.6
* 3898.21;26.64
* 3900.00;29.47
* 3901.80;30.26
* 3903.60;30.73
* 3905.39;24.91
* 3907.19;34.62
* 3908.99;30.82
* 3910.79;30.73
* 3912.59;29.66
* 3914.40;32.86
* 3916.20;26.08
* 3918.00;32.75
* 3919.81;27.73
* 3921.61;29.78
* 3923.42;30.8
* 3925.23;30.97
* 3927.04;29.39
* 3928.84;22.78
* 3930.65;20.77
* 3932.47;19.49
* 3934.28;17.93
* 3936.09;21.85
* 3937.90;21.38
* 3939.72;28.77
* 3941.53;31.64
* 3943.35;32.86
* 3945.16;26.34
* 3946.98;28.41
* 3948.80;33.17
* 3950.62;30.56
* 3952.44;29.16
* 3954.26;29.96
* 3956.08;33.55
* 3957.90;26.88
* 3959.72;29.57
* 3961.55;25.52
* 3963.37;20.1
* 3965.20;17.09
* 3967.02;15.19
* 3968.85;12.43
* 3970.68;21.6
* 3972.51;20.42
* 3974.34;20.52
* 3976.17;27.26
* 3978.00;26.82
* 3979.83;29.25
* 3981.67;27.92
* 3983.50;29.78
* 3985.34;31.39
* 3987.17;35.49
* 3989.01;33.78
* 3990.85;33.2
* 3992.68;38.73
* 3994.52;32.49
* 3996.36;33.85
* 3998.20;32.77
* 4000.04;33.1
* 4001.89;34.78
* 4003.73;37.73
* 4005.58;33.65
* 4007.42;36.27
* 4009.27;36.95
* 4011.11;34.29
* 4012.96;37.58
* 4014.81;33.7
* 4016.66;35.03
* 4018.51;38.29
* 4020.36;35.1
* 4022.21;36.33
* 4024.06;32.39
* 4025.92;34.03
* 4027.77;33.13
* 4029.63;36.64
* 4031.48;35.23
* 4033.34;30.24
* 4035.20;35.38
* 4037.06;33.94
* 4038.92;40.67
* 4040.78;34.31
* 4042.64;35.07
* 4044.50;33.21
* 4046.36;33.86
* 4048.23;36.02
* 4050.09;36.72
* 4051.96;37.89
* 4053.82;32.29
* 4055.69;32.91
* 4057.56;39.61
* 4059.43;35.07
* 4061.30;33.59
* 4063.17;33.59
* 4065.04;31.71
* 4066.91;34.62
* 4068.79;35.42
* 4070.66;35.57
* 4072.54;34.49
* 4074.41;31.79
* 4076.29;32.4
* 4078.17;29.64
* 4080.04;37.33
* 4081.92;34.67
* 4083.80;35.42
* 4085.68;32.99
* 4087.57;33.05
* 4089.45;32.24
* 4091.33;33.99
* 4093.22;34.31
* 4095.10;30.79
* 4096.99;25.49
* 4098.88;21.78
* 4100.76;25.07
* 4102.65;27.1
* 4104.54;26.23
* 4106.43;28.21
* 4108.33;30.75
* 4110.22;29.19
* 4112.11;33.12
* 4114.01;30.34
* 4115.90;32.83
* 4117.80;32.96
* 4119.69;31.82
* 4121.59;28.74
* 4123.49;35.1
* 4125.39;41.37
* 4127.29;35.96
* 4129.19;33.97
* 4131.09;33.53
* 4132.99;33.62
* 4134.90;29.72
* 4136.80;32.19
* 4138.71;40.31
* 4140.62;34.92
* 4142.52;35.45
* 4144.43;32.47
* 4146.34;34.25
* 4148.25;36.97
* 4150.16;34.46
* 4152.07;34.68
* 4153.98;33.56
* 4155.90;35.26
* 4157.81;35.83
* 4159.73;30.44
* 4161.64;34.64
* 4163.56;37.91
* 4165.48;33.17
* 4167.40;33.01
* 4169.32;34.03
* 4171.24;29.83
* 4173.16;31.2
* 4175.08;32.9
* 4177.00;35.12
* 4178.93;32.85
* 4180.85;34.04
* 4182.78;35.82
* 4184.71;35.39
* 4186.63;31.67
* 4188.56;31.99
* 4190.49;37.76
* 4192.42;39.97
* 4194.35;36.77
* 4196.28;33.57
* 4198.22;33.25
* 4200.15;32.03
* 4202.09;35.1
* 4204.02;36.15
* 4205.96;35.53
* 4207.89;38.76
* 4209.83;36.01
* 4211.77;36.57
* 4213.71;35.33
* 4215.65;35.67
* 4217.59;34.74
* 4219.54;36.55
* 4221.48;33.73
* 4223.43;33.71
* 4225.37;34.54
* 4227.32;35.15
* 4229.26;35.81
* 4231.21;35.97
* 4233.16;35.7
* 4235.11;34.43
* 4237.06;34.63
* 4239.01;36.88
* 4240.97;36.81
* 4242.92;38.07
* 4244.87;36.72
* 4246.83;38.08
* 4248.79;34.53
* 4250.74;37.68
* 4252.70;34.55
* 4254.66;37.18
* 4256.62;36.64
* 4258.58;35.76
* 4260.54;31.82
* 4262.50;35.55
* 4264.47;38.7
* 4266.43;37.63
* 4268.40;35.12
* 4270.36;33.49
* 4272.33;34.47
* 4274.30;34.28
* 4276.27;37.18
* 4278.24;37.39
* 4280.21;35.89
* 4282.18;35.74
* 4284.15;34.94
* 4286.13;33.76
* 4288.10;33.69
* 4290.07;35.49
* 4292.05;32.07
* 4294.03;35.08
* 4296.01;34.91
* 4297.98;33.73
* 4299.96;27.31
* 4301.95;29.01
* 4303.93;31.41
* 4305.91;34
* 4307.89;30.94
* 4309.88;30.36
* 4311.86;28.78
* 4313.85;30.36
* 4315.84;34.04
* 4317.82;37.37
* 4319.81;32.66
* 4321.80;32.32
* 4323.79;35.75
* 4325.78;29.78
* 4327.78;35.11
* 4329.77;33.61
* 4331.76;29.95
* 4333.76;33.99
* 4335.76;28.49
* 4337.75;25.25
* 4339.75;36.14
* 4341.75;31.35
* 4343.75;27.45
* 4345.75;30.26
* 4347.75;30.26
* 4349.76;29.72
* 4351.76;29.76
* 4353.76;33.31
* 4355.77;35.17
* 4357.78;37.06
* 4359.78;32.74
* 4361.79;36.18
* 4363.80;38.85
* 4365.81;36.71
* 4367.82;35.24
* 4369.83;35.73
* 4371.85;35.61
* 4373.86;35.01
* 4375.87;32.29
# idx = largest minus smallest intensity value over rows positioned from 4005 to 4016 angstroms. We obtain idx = 4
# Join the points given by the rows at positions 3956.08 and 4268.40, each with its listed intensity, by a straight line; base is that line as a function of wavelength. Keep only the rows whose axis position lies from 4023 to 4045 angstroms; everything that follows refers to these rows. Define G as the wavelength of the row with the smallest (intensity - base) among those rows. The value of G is 4033.34 angstroms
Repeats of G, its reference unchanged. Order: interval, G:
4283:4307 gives 4299.96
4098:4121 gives 4098.88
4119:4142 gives 4121.59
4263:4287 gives 4270.36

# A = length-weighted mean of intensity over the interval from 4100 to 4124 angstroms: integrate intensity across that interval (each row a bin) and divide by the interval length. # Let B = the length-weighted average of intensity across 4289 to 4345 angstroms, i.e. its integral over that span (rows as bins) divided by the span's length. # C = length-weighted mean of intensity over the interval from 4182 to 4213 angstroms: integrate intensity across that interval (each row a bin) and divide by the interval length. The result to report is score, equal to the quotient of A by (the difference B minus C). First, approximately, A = 30.1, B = 32.0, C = 35.4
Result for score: -9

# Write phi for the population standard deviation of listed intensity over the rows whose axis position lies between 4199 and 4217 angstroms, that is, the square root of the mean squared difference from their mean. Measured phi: 1.6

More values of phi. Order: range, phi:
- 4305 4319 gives 2.8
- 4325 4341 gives 3.5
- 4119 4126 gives 4.7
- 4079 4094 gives 1.5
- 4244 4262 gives 1.9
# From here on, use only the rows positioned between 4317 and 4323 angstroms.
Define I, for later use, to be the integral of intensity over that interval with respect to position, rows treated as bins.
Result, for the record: 204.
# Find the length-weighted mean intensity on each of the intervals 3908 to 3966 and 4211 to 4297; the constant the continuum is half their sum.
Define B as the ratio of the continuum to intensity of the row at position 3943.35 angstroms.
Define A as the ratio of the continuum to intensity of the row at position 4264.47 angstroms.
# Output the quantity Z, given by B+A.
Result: 1.77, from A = 0.81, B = 0.96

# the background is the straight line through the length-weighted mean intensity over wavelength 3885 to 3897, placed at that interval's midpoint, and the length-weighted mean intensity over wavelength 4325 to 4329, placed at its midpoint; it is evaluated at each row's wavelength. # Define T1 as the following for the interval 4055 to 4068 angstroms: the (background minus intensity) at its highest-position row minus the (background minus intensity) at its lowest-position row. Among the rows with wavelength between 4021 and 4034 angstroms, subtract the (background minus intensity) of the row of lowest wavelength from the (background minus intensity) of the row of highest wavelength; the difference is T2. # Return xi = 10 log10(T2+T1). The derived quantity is 6.9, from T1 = -1.4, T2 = 6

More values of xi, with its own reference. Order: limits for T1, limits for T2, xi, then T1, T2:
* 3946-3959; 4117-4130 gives 0.3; 1.8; -1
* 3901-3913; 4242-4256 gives 3.1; 0.9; 1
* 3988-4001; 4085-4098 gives 9.4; 1.0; 8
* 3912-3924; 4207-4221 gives 2.1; -0.9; 2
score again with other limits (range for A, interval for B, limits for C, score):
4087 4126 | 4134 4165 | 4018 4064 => -69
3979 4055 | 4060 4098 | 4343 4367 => -644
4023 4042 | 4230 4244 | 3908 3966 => 4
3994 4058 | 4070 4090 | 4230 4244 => -14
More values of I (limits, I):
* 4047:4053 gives 220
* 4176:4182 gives 204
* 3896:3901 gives 137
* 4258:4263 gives 171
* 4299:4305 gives 176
